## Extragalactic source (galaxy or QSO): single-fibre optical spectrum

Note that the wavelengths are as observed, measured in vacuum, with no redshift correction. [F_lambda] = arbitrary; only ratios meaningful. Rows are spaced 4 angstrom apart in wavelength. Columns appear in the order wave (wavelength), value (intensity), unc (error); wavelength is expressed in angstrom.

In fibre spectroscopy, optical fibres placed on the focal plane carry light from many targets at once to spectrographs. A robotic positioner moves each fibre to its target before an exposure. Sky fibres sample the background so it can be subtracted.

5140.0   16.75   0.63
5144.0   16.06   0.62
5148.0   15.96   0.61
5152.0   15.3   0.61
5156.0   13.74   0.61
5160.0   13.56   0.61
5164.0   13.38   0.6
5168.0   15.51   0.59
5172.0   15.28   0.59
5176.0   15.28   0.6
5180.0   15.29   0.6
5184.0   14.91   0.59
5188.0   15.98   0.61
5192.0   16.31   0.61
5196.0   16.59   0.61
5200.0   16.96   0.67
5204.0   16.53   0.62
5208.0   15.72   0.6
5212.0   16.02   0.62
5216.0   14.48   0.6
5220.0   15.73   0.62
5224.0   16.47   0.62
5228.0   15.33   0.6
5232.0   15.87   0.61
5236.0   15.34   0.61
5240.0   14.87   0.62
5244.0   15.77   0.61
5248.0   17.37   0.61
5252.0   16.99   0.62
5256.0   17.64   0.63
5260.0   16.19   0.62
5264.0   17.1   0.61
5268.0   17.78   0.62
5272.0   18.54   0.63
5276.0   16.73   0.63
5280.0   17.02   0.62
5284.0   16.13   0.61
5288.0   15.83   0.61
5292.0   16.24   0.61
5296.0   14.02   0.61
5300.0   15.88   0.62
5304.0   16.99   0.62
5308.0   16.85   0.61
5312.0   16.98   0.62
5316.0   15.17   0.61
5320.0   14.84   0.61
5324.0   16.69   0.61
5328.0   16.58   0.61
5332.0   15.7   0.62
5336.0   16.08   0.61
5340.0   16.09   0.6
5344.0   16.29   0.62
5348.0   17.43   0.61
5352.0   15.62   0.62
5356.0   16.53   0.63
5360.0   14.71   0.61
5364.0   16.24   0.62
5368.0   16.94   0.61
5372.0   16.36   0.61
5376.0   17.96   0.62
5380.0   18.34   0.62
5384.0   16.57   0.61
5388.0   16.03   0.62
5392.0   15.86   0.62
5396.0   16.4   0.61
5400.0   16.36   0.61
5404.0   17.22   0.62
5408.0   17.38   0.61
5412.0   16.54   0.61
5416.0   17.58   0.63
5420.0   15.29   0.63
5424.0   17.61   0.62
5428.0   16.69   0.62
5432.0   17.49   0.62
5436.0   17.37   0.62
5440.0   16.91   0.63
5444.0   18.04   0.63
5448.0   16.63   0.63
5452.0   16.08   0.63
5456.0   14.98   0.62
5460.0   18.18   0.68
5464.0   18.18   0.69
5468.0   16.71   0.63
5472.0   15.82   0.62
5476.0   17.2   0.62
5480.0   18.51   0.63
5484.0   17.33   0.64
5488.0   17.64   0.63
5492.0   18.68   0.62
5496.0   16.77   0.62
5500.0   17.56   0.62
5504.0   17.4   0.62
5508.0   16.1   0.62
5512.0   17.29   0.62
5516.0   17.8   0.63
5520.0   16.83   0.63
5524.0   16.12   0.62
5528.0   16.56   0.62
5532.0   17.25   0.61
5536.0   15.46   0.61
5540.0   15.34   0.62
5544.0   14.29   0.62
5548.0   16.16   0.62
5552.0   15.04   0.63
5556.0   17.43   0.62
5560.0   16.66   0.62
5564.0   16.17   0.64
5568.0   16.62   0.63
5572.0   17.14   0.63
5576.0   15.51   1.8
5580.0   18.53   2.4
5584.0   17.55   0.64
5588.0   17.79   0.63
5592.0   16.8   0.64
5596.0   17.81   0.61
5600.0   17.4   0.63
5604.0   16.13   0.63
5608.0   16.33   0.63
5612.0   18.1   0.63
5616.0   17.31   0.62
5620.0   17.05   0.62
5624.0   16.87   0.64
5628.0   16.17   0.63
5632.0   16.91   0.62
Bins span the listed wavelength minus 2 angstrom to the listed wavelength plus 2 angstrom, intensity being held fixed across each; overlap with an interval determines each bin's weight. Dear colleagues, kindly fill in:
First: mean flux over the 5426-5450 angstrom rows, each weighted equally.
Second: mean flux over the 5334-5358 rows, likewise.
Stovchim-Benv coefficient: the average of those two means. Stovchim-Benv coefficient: 16.8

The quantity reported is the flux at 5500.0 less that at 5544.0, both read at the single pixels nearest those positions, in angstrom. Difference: 3.3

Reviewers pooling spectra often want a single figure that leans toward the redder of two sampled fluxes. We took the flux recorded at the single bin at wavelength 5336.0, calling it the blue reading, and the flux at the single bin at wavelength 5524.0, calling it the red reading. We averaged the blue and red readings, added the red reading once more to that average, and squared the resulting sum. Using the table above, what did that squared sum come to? 1038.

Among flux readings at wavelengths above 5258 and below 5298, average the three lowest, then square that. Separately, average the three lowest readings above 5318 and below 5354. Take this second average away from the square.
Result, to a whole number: 220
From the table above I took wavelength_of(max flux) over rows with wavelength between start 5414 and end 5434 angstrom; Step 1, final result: 5424.0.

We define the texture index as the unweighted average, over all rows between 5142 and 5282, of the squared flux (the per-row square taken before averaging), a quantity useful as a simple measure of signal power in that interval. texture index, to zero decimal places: 255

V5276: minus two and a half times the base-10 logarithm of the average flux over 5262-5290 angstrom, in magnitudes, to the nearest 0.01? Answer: -3.08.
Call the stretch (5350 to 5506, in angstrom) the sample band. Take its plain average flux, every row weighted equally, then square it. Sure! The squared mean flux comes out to 286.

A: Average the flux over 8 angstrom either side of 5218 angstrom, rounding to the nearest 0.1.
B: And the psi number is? 15.7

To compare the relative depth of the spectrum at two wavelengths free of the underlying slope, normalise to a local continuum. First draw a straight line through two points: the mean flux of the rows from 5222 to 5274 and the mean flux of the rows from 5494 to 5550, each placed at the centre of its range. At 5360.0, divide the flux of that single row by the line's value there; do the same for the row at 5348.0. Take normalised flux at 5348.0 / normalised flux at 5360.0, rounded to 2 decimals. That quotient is 1.18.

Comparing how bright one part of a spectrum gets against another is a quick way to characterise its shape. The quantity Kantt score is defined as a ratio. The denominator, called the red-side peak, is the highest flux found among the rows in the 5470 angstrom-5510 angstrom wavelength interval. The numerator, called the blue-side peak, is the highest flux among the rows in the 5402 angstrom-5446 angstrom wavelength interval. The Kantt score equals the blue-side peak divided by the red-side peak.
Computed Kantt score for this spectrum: 0.97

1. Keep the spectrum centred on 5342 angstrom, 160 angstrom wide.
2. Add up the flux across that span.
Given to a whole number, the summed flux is 659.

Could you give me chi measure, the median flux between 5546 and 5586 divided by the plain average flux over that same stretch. 1.00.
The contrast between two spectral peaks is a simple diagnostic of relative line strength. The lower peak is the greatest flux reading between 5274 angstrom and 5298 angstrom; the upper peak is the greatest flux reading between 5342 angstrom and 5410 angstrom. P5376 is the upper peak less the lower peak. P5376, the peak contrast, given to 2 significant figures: 1.3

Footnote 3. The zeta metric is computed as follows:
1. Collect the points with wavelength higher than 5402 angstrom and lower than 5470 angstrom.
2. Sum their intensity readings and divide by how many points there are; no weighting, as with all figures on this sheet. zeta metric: 17.0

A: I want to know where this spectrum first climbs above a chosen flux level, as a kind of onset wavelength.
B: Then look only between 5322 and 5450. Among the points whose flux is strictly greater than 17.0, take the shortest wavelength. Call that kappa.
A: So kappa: 5348.0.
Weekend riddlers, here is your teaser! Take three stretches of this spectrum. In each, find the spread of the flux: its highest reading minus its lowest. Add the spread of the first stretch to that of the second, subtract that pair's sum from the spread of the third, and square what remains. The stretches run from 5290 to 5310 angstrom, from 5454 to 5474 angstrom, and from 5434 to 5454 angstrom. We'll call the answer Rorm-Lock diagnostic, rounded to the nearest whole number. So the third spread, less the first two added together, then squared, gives 18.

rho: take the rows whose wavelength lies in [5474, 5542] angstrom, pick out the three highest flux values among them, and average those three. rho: 18.3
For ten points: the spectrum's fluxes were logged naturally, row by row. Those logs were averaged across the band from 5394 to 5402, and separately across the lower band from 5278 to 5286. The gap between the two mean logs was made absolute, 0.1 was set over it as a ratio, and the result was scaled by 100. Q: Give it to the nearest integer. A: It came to 871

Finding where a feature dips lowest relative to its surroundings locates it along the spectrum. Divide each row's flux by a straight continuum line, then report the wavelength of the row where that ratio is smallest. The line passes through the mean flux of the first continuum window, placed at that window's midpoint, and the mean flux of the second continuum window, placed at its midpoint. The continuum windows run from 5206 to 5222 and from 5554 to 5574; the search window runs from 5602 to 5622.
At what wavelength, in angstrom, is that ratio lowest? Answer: 5604.0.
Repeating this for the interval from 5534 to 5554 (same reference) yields 5544.0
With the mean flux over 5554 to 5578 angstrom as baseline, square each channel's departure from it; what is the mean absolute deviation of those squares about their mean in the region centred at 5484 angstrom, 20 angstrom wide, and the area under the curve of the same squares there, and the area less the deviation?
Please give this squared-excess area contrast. 39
